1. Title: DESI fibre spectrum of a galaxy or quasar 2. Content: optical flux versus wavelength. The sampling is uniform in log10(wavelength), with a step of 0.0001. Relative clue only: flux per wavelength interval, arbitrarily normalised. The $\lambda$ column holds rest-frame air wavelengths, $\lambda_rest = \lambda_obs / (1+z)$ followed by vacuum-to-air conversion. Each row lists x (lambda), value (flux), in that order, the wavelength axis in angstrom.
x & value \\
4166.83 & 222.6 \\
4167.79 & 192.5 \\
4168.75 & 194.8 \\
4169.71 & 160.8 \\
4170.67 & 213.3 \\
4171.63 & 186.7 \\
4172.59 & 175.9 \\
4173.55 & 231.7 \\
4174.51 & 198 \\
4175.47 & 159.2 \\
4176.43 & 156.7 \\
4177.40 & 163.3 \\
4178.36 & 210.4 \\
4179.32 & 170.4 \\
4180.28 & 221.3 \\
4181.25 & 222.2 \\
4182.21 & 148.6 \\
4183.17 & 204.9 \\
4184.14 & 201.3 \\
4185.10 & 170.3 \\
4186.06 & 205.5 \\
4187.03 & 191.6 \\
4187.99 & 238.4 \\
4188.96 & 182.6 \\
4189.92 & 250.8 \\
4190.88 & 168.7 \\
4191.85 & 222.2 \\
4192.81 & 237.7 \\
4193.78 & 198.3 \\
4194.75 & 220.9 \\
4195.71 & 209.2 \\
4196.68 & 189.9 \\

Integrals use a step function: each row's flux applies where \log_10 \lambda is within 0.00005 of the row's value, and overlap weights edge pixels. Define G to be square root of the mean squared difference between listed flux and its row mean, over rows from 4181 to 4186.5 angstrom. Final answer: 25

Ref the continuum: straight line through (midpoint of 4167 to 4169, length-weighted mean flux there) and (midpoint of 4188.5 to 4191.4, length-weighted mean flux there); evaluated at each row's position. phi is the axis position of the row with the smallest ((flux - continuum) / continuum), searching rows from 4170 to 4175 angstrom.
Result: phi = 4172.59 angstrom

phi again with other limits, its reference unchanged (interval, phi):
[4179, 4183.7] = 4182.21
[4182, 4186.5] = 4182.21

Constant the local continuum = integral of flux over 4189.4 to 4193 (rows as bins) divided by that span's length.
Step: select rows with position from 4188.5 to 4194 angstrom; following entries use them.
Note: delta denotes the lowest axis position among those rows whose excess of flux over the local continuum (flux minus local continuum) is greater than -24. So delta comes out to 4189.92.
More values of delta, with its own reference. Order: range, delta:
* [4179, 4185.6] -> 4180.28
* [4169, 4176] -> 4170.67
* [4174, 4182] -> 4174.51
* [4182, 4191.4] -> 4183.17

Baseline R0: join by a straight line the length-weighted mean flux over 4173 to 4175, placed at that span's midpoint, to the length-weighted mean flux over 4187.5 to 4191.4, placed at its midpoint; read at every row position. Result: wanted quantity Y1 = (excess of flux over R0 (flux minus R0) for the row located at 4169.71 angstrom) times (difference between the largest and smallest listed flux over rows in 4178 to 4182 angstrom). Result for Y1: -2778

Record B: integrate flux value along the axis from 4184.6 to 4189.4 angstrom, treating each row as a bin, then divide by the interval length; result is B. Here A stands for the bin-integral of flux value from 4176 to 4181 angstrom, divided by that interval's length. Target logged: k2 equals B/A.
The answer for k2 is 1.06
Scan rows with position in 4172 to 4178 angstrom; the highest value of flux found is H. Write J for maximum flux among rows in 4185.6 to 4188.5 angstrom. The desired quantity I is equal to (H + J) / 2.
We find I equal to 235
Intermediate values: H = 231.7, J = 238.4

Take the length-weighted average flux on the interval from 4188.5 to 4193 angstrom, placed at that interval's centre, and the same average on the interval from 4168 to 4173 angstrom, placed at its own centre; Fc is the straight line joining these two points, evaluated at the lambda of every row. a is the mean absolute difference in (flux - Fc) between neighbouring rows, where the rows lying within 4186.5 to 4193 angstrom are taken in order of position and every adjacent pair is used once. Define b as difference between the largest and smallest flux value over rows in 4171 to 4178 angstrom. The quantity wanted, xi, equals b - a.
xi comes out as 22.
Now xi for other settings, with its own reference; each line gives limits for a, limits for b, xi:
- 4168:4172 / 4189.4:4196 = 44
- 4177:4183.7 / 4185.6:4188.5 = 2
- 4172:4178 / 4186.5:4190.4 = 40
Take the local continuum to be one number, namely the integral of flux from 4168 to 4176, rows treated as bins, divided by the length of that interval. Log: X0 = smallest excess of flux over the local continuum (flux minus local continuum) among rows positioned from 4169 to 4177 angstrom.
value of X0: -33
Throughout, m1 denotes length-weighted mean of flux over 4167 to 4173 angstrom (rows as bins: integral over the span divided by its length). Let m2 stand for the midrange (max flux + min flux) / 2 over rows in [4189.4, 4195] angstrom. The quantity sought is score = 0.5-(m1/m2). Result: -0.40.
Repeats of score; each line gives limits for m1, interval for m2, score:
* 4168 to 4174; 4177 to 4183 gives -0.54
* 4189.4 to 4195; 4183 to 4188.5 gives -0.56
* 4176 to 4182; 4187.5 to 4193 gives -0.40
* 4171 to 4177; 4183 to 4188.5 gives -0.41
